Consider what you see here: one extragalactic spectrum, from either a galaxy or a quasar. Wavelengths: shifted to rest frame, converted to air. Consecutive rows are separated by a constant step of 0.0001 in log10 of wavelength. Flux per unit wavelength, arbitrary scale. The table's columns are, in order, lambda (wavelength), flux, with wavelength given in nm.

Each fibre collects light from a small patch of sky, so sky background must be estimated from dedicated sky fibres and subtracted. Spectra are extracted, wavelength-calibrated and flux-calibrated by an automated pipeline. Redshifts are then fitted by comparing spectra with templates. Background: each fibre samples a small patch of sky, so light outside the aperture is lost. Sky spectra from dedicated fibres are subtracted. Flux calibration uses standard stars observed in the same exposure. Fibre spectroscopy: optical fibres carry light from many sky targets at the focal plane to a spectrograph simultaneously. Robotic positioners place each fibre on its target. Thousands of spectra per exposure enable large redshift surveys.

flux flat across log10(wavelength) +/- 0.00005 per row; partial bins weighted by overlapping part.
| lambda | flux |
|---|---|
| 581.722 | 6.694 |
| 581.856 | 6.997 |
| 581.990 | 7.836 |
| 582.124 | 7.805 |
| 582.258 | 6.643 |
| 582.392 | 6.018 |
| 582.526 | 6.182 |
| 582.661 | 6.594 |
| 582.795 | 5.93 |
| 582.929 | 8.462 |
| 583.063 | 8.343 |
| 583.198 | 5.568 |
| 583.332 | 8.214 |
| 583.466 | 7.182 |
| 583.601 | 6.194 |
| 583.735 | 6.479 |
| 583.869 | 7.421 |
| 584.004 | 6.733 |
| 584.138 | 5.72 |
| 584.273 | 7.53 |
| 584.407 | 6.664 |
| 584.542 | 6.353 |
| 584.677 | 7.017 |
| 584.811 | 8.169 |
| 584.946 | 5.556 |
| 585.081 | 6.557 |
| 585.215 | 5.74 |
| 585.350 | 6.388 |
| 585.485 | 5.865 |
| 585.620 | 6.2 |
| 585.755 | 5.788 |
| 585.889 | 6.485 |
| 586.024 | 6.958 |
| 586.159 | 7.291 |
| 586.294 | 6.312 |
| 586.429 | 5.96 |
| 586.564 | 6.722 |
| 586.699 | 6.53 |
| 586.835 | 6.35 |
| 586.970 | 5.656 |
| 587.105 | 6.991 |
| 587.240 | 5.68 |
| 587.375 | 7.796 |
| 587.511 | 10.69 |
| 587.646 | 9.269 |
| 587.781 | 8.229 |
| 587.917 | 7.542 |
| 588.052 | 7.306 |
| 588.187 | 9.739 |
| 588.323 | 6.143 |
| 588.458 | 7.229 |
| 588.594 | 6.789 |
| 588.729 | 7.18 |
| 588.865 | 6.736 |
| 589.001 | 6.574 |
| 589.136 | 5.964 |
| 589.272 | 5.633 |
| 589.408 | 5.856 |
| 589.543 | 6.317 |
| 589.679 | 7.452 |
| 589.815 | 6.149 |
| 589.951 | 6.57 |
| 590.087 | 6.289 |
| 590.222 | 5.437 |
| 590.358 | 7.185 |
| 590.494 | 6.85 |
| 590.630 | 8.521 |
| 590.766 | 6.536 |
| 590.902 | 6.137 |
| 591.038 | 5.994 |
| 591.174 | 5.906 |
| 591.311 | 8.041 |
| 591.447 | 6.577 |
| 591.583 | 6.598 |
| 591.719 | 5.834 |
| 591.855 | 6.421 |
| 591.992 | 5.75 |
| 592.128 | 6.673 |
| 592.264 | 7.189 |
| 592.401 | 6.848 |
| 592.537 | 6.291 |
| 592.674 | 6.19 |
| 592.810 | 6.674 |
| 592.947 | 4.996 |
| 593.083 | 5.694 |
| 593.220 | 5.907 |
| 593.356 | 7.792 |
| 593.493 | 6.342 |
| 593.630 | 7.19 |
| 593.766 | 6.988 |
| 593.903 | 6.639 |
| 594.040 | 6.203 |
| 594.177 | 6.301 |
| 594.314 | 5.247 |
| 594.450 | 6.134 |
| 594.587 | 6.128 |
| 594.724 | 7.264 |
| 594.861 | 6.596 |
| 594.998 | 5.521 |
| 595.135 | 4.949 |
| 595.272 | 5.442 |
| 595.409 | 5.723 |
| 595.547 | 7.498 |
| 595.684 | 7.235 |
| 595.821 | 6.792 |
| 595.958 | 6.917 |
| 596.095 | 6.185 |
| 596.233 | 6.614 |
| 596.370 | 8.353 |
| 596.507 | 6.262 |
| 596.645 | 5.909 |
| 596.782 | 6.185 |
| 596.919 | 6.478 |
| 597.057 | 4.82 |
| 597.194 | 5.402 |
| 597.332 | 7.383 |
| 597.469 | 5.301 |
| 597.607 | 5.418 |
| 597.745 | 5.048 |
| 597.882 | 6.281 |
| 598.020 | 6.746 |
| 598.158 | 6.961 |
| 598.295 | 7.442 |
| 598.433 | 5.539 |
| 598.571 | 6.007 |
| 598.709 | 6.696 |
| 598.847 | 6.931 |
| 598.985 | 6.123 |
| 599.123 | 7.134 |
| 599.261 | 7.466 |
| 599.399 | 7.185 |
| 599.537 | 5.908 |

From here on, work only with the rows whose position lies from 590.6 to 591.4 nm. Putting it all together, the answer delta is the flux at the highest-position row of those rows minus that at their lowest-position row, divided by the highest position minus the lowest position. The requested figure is -0.7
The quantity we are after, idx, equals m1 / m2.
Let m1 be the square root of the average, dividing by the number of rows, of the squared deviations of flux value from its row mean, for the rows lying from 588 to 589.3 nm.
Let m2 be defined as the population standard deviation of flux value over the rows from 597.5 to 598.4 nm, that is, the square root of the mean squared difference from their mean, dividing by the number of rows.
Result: 1.27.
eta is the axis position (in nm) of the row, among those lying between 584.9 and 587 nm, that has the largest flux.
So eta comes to 586.159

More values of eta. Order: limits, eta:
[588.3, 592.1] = 590.630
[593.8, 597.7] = 596.370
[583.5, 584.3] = 584.273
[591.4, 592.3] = 592.264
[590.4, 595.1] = 590.630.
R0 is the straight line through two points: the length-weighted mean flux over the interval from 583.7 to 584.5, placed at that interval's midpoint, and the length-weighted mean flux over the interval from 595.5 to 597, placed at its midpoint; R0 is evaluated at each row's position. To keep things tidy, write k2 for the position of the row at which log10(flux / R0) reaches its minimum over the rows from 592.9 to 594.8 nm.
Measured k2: 592.947 nm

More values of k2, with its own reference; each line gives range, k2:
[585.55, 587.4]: 586.970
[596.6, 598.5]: 597.057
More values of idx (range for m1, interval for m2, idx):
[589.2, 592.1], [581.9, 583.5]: 0.77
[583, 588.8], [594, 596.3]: 1.56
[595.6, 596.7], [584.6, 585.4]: 0.83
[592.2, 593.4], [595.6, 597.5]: 0.89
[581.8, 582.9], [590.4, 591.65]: 0.82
